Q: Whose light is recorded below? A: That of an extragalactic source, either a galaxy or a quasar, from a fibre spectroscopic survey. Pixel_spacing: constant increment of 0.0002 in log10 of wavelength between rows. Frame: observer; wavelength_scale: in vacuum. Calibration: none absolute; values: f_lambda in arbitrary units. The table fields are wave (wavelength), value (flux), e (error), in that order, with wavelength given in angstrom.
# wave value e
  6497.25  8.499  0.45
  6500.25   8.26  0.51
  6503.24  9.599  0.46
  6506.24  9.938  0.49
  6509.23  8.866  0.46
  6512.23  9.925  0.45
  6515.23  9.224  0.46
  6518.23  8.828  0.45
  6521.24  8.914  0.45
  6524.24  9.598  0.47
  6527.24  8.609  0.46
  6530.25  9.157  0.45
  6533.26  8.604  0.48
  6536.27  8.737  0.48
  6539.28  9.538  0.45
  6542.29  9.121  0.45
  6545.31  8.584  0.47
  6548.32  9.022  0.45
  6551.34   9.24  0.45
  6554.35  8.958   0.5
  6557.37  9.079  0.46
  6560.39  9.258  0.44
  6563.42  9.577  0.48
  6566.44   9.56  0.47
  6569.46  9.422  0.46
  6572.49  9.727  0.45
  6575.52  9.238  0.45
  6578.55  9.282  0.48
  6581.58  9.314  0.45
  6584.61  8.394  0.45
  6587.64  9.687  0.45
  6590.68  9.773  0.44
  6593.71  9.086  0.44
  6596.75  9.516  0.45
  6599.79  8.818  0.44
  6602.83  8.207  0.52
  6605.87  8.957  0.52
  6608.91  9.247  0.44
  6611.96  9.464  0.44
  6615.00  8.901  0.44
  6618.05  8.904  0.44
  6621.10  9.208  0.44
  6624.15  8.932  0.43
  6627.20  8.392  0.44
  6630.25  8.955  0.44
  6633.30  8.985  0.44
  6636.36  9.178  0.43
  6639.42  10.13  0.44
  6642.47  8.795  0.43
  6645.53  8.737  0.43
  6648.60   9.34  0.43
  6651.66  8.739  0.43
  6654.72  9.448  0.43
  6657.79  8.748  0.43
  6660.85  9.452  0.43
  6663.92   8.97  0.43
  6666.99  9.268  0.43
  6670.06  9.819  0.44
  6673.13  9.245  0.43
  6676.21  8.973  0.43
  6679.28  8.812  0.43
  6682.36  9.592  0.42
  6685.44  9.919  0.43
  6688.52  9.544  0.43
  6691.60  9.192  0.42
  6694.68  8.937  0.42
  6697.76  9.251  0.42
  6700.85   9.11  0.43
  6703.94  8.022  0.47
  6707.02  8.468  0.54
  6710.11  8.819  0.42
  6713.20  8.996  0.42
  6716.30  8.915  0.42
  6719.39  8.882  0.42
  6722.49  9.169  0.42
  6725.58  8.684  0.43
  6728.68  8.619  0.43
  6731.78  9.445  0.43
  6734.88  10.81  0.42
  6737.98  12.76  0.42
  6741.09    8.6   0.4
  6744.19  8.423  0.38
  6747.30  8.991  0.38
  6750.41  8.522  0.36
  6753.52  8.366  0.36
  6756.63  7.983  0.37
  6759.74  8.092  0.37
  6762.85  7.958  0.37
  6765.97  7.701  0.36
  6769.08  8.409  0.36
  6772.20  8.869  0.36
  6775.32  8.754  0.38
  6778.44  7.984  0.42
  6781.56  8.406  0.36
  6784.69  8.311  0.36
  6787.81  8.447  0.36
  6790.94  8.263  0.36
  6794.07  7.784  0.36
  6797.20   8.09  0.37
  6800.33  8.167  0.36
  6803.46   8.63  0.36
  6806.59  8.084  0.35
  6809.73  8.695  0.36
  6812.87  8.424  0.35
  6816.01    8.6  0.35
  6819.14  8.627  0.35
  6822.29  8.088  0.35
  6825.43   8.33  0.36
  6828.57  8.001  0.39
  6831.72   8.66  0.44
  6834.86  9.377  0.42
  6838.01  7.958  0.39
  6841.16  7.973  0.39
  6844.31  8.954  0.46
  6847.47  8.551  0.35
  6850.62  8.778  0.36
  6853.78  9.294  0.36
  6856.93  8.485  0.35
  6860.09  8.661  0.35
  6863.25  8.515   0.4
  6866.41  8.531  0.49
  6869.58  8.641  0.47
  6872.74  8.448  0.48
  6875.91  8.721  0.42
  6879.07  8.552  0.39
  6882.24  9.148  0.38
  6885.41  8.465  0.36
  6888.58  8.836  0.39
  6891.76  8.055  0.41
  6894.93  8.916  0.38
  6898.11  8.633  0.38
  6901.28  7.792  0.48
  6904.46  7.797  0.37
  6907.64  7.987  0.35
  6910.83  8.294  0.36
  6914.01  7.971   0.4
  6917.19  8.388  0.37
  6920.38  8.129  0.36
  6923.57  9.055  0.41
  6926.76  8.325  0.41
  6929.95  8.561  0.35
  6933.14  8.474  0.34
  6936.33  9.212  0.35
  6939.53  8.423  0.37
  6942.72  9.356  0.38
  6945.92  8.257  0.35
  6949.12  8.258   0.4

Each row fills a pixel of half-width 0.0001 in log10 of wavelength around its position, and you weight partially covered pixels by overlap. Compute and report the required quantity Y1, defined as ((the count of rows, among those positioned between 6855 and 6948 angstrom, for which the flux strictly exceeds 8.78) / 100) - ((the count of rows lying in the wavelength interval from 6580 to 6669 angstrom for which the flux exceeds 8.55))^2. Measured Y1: -676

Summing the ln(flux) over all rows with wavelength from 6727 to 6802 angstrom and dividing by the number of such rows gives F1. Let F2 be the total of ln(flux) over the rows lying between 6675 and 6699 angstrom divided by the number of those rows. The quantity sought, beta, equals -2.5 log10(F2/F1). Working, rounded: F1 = 2.15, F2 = 2.23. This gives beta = -0.04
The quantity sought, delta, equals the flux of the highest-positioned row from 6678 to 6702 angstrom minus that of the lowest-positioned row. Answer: 0.3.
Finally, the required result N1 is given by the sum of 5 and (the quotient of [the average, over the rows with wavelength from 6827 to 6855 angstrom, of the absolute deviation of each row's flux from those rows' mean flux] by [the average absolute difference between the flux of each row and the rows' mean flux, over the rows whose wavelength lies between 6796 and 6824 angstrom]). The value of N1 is 6.83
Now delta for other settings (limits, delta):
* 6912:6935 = 0.5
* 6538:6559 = -0.5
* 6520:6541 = 0.6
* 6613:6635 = 0.1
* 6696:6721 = -0.4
